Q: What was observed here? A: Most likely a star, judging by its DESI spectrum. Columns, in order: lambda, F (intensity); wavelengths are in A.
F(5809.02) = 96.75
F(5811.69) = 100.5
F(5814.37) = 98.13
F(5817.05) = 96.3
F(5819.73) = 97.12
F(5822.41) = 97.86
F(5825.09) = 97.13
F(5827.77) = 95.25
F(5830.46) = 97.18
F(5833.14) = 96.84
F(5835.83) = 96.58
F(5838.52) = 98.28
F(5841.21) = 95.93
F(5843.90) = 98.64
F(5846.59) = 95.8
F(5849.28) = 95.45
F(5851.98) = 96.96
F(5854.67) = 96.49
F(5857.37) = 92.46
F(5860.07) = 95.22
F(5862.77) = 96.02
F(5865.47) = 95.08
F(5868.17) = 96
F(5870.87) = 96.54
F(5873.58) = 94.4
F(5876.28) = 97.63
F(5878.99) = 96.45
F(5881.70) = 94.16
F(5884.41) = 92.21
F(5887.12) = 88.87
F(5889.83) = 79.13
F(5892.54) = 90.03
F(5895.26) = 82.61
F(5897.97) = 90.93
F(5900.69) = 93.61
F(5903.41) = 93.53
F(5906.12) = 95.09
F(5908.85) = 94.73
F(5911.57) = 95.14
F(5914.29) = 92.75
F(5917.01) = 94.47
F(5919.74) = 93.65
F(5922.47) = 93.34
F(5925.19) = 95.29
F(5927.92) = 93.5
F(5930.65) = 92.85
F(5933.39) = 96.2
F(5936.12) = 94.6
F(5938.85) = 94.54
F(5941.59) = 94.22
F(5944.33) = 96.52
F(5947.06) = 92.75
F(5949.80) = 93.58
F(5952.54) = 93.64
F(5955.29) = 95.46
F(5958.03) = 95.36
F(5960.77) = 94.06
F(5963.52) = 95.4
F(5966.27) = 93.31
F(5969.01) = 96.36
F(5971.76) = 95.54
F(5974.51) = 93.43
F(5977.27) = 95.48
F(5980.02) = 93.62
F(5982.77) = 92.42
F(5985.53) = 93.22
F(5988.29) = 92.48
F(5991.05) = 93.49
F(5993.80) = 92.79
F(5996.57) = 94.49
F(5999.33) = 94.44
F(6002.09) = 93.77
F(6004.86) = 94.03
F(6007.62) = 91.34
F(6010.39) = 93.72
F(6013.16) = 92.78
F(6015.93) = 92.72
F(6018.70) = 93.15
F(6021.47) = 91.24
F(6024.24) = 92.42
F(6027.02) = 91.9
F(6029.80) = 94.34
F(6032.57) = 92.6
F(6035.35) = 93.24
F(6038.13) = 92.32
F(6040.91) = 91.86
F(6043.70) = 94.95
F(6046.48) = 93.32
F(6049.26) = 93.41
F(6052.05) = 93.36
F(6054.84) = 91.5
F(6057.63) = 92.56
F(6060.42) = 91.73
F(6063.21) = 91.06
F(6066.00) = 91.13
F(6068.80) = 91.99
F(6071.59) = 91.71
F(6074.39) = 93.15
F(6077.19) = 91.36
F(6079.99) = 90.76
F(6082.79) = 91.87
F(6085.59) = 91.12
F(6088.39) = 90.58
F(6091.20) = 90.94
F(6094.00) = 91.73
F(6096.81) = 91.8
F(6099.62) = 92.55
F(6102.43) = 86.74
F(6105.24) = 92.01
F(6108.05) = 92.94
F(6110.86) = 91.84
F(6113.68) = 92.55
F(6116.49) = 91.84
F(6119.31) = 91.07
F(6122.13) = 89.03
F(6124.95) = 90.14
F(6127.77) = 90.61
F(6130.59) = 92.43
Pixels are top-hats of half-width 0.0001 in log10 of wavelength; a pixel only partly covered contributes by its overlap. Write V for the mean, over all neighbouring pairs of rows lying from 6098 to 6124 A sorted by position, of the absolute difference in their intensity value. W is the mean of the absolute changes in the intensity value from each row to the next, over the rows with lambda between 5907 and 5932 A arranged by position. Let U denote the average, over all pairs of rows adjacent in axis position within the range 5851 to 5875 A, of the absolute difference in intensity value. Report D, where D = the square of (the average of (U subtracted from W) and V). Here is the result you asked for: 0.9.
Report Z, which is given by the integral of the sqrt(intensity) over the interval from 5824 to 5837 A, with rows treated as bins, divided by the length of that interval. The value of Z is 9.828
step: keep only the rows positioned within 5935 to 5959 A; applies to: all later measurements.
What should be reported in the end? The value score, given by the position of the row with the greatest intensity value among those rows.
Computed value 5944.33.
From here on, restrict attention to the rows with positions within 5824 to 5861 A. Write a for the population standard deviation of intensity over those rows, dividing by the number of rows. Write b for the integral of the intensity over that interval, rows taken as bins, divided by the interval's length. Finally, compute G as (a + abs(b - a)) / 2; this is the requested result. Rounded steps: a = 1.5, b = 96.3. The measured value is 48.2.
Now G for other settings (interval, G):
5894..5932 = 46.5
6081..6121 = 45.7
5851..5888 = 47.5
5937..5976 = 47.3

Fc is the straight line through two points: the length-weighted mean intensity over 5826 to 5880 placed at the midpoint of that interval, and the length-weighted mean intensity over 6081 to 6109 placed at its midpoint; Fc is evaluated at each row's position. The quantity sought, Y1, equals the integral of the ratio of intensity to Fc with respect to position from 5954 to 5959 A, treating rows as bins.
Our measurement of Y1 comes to 5.08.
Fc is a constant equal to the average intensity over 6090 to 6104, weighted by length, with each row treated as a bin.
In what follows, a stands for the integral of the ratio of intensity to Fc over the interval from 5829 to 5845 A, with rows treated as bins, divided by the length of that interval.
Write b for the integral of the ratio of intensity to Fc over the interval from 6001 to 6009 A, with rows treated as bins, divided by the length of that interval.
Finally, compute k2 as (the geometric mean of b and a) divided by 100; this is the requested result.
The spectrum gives 0.0105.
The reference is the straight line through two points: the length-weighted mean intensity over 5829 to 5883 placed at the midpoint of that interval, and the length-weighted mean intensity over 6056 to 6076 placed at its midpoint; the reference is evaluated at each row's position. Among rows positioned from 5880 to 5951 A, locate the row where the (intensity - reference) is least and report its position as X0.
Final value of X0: 5889.83 A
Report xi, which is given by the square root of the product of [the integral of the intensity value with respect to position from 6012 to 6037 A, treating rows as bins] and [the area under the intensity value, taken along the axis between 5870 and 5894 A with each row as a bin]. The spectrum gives 2262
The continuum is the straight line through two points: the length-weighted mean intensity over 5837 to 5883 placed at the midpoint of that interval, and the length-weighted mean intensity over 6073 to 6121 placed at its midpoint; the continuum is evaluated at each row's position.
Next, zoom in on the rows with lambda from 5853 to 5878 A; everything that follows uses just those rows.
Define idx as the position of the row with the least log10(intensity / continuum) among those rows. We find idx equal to 5857.37 A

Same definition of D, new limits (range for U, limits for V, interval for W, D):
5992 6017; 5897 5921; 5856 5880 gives 0.7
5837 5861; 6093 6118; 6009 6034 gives 0.2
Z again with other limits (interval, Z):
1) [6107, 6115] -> 9.611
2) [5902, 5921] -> 9.706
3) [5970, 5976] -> 9.715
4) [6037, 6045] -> 9.638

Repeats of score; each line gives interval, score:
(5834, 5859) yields 5843.90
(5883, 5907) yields 5906.12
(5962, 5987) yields 5969.01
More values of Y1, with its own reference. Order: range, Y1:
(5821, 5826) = 5.04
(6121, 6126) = 4.94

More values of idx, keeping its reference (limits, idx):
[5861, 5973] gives 5889.83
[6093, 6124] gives 6102.43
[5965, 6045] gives 6007.62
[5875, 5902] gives 5889.83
